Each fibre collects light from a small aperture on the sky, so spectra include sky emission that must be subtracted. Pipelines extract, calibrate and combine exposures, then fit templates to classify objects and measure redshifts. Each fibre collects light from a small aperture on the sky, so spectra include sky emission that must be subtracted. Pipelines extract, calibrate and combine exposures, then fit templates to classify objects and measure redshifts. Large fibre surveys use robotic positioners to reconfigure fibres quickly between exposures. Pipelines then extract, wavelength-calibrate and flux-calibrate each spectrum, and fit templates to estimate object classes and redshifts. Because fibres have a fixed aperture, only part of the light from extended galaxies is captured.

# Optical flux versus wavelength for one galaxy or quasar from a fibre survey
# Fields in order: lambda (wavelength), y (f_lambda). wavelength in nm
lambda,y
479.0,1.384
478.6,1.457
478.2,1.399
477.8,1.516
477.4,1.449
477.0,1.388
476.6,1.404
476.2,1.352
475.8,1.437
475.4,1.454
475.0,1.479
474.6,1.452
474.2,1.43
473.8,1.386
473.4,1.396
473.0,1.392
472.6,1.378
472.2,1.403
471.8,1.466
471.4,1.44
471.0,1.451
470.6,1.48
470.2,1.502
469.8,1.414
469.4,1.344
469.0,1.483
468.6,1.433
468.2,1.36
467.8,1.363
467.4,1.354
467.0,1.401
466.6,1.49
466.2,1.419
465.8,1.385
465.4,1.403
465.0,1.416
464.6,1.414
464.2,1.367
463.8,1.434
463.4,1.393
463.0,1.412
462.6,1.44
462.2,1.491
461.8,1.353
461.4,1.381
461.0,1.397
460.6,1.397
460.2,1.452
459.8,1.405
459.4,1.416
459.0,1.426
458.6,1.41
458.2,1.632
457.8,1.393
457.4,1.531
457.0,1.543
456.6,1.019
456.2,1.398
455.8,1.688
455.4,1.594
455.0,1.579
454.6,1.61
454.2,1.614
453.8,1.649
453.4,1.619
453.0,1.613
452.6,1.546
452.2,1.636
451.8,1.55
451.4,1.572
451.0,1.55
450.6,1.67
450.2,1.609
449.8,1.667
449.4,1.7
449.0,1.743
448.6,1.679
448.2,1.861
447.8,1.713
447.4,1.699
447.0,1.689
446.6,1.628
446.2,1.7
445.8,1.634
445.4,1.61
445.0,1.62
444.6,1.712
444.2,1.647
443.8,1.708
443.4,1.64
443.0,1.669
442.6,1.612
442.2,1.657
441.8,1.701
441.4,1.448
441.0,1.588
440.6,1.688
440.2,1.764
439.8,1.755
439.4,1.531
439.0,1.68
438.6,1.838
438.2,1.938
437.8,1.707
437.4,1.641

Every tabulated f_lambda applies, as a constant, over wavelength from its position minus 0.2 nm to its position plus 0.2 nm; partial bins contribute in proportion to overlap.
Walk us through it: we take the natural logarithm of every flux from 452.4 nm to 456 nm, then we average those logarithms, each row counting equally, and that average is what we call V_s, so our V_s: 0.48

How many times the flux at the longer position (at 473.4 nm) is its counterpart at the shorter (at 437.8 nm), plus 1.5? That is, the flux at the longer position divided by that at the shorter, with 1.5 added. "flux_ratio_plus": 2.32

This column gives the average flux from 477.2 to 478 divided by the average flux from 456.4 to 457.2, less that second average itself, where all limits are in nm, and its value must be -0.1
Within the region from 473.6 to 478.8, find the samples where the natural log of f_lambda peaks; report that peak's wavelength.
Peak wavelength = 477.8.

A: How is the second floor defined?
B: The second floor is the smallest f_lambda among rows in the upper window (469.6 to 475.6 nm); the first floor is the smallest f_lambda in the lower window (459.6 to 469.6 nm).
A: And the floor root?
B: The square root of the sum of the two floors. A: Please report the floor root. 1.65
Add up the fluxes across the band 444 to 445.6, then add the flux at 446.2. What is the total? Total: 8.3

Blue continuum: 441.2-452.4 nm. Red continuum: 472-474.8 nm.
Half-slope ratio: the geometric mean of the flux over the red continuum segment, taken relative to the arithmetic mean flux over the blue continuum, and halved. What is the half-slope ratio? 0.42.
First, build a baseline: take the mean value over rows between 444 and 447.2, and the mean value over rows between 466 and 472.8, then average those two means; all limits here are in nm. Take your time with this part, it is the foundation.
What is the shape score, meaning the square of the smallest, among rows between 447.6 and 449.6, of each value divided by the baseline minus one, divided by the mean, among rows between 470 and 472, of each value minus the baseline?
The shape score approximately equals -0.12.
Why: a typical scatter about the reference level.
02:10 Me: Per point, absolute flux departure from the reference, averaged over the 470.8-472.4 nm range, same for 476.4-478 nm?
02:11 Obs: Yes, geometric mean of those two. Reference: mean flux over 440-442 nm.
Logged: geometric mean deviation 0.198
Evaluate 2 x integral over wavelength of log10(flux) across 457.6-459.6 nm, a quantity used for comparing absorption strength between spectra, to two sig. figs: 0.65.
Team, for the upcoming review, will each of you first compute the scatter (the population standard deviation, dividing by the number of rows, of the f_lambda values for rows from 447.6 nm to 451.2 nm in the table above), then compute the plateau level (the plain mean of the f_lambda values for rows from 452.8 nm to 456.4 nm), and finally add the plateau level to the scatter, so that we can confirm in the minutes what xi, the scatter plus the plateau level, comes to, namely 1.68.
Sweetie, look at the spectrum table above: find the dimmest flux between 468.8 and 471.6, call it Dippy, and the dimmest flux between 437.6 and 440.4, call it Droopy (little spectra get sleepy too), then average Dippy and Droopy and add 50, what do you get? 51.4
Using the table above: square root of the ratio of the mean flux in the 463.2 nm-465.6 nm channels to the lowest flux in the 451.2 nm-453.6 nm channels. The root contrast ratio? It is 0.95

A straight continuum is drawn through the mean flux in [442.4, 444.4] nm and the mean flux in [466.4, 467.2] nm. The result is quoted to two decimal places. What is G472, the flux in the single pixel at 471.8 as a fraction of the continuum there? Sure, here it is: 1.05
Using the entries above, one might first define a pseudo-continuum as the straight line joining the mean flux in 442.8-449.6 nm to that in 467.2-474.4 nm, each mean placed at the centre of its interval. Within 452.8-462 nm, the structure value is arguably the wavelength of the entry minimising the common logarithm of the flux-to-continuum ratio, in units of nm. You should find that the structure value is 456.6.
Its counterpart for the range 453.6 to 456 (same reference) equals 455.0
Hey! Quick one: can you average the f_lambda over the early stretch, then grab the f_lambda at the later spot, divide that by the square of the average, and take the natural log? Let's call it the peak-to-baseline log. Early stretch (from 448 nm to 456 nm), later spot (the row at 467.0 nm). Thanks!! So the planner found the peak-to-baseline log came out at -0.65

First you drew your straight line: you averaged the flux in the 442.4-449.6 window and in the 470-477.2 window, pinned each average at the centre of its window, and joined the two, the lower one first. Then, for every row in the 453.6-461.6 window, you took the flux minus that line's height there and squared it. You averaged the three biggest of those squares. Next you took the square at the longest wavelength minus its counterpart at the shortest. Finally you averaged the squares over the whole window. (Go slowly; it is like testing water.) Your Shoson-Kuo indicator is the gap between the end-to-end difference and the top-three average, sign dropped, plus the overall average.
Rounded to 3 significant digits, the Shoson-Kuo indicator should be 0.134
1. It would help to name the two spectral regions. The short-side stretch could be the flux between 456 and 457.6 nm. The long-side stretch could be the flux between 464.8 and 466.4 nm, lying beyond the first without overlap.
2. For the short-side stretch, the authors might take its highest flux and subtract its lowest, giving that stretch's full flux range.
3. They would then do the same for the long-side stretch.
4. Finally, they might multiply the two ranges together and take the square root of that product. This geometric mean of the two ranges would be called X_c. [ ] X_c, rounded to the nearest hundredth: 0.13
